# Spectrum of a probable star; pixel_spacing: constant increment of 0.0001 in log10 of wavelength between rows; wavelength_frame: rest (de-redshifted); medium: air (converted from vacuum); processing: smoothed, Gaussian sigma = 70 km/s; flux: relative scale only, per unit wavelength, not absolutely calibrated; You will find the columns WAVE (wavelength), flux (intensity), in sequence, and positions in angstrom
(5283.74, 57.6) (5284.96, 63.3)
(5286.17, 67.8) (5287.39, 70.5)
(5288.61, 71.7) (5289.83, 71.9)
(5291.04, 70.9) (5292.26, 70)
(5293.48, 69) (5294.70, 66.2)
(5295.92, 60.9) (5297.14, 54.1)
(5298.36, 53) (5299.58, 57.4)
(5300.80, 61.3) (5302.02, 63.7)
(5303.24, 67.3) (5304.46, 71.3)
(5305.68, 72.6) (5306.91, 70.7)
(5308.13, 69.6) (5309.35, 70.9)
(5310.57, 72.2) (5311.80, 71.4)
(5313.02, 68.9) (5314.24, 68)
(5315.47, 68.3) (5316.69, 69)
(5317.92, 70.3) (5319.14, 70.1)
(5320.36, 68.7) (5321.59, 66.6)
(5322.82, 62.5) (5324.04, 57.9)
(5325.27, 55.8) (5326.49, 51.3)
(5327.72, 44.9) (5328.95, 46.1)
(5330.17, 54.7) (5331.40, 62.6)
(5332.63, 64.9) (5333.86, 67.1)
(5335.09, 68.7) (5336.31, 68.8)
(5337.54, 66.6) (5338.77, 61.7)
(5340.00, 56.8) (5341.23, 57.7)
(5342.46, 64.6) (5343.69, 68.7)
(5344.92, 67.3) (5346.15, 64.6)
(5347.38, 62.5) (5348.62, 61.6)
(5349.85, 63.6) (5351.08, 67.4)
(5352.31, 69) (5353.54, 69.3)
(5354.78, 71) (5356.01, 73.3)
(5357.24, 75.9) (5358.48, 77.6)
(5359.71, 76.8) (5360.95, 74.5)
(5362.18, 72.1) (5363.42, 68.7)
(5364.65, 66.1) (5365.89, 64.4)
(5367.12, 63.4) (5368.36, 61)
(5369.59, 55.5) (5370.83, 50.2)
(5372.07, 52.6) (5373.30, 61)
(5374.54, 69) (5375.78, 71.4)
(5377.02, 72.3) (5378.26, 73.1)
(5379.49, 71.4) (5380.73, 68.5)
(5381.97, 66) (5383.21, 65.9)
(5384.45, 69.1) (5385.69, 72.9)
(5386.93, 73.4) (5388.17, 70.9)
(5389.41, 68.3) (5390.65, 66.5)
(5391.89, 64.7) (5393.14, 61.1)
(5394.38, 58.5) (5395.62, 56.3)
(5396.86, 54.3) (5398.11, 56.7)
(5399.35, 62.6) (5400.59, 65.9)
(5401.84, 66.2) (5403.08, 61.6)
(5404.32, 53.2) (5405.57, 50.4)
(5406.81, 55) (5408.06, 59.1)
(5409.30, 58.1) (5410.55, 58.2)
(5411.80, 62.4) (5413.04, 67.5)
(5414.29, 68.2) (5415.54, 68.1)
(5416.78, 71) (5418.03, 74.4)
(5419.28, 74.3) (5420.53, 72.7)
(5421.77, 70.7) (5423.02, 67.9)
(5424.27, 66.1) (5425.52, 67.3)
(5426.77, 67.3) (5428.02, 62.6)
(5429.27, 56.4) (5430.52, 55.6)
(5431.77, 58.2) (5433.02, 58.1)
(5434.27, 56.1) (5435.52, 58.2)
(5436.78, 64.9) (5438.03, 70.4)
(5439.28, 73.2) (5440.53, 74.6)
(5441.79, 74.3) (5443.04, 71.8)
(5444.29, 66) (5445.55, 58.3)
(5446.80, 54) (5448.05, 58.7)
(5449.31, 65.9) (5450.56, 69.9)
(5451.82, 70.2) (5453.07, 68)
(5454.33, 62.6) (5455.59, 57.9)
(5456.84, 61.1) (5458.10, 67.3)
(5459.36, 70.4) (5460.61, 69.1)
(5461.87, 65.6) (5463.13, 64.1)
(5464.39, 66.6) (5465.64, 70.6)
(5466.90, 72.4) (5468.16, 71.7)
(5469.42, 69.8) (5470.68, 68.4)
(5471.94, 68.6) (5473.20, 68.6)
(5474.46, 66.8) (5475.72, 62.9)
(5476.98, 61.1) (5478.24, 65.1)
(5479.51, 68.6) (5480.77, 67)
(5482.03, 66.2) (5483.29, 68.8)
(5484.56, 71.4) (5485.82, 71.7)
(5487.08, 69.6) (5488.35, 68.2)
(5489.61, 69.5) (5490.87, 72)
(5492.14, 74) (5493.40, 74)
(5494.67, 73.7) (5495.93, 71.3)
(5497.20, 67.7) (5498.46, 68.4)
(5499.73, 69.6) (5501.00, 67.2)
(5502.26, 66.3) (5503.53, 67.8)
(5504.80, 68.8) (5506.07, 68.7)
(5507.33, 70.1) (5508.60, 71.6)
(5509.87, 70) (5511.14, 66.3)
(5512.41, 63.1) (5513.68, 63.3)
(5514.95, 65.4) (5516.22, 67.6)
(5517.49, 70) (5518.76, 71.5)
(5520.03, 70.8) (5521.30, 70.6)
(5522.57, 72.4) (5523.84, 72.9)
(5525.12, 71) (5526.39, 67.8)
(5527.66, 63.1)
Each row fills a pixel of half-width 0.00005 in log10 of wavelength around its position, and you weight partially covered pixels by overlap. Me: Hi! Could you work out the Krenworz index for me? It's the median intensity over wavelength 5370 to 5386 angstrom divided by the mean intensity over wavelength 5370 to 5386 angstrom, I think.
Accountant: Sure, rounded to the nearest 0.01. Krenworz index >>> 1.04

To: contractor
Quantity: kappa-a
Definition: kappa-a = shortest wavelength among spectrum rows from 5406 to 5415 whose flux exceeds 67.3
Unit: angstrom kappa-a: 5413.04 angstrom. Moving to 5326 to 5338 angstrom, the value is 5335.09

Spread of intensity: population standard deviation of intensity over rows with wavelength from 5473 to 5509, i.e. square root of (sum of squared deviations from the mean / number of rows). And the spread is 3.0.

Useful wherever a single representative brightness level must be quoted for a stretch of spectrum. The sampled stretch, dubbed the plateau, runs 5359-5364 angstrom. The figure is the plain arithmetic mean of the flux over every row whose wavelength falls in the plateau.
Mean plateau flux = 73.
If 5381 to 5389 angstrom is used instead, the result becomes 70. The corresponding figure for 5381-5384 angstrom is 66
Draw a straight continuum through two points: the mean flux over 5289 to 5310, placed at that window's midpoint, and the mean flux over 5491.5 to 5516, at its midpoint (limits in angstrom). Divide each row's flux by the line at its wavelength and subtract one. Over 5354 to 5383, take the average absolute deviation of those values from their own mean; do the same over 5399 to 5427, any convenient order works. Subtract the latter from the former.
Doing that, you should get 0.011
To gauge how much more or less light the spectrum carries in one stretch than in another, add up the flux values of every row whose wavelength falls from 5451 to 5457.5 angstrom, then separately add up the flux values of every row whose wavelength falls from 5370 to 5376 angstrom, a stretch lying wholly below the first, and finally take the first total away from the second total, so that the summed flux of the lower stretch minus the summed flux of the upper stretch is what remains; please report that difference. -16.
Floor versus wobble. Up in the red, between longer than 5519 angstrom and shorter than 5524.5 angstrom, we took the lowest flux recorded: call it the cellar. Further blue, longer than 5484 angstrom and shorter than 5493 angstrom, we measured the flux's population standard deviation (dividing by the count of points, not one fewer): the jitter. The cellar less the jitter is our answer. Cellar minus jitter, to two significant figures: 69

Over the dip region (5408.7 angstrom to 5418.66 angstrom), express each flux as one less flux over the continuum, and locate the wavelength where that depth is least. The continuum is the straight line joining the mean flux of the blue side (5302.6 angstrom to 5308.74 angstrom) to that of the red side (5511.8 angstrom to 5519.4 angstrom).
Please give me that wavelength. 5418.03 angstrom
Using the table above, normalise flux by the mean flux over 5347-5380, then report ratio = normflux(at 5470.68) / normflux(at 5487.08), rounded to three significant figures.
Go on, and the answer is 0.983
